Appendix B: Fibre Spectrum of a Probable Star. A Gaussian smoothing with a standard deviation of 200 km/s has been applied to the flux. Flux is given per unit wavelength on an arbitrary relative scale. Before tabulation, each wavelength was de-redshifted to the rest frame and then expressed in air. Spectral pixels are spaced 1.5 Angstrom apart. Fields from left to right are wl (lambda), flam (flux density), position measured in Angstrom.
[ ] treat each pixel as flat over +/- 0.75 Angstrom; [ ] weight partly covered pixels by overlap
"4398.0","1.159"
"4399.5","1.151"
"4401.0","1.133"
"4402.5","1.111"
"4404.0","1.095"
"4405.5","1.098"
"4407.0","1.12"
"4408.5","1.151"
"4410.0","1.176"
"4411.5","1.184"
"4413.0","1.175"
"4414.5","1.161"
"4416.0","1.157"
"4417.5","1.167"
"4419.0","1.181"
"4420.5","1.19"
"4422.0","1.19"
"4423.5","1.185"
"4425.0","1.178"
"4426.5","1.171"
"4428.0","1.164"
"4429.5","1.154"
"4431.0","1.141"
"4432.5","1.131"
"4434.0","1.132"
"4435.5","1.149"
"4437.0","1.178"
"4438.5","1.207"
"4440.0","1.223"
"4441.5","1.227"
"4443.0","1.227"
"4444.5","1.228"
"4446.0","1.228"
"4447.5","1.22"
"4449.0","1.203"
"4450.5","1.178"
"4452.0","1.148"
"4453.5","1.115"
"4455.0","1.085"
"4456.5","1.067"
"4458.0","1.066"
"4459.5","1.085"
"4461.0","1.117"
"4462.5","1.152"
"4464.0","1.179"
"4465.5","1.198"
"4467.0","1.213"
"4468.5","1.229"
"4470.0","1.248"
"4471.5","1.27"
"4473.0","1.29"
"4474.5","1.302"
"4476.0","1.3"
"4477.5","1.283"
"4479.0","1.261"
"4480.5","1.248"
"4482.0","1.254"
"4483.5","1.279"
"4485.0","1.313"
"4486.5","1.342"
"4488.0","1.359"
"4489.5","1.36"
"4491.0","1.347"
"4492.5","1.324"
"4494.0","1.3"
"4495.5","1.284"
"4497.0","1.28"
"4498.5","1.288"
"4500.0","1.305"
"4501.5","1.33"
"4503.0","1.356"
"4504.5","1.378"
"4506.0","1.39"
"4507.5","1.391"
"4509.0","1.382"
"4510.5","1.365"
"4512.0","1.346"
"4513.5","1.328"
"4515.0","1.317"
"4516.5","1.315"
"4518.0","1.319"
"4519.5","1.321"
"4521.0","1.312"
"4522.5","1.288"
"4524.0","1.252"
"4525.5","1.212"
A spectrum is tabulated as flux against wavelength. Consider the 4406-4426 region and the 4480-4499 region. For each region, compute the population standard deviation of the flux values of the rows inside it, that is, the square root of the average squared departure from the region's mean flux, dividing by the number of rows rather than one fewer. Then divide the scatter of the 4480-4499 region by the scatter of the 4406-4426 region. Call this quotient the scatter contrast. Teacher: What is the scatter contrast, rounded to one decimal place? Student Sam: 1.9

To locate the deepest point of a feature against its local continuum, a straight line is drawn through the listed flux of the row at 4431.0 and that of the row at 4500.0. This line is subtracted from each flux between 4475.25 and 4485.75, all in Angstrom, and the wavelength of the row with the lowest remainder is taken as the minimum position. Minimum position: 4480.5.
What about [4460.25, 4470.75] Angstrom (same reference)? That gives 4461.0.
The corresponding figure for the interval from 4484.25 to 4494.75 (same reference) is 4494.0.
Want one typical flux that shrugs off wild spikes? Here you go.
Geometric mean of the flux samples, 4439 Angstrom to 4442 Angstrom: 1.22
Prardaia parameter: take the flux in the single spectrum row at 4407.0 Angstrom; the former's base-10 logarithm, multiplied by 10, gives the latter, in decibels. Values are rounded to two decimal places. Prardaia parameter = 0.49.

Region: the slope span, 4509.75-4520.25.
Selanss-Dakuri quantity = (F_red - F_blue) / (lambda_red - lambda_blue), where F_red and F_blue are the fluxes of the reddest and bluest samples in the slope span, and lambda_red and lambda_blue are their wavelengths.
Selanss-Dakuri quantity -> -0.005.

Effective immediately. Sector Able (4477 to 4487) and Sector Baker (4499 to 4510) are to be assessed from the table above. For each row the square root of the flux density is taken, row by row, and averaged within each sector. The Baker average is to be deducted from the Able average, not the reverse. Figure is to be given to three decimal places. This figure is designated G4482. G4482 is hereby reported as -0.034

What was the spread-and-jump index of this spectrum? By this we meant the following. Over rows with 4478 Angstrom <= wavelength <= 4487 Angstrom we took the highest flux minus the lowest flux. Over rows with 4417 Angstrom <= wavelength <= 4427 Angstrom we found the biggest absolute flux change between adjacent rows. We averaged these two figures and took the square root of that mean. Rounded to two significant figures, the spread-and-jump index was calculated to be 0.23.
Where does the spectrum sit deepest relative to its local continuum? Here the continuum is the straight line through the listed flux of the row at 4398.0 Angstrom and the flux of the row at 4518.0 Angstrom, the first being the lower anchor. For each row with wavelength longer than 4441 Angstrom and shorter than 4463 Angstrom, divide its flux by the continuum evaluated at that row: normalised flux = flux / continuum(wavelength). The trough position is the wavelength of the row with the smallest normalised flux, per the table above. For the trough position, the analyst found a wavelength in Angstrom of 4458.0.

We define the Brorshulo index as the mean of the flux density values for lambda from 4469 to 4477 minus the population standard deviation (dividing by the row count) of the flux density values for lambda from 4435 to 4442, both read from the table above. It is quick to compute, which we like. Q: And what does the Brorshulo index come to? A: 1.25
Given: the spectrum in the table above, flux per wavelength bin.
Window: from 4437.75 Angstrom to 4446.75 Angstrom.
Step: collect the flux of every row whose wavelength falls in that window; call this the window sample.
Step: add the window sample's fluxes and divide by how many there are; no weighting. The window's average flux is 1.223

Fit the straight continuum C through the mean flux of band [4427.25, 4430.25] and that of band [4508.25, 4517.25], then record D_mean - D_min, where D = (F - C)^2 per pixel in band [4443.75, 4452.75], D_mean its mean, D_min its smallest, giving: 0.0012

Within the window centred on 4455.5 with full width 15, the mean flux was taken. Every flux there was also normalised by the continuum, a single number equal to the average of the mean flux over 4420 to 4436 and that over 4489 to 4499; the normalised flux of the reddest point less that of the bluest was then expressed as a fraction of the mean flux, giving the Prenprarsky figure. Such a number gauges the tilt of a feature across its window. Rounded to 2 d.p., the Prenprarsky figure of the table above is -0.04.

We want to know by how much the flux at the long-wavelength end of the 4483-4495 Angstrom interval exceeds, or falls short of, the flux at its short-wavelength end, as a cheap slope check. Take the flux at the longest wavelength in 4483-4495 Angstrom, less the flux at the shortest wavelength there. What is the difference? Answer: 0.021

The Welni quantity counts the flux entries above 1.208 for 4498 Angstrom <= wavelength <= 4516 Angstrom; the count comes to 12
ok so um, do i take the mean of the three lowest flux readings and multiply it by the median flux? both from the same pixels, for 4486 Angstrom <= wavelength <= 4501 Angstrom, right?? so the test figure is 1.69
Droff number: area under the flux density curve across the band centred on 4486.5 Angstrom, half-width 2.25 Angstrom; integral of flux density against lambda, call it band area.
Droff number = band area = 6.0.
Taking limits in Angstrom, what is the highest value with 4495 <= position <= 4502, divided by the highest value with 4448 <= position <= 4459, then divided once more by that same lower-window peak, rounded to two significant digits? 0.92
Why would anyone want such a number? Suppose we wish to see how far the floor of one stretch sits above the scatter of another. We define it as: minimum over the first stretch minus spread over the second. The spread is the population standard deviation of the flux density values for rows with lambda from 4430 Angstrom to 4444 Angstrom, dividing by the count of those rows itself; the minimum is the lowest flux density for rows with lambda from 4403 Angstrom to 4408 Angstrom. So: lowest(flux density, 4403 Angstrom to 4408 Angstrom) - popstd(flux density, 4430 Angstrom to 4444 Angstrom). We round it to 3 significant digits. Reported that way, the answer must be 1.06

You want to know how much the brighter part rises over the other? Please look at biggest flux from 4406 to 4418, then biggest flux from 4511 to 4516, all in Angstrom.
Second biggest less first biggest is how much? 0.16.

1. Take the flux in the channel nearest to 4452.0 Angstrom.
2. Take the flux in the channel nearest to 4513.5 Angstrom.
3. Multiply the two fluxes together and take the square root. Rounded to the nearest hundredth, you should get 1.23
